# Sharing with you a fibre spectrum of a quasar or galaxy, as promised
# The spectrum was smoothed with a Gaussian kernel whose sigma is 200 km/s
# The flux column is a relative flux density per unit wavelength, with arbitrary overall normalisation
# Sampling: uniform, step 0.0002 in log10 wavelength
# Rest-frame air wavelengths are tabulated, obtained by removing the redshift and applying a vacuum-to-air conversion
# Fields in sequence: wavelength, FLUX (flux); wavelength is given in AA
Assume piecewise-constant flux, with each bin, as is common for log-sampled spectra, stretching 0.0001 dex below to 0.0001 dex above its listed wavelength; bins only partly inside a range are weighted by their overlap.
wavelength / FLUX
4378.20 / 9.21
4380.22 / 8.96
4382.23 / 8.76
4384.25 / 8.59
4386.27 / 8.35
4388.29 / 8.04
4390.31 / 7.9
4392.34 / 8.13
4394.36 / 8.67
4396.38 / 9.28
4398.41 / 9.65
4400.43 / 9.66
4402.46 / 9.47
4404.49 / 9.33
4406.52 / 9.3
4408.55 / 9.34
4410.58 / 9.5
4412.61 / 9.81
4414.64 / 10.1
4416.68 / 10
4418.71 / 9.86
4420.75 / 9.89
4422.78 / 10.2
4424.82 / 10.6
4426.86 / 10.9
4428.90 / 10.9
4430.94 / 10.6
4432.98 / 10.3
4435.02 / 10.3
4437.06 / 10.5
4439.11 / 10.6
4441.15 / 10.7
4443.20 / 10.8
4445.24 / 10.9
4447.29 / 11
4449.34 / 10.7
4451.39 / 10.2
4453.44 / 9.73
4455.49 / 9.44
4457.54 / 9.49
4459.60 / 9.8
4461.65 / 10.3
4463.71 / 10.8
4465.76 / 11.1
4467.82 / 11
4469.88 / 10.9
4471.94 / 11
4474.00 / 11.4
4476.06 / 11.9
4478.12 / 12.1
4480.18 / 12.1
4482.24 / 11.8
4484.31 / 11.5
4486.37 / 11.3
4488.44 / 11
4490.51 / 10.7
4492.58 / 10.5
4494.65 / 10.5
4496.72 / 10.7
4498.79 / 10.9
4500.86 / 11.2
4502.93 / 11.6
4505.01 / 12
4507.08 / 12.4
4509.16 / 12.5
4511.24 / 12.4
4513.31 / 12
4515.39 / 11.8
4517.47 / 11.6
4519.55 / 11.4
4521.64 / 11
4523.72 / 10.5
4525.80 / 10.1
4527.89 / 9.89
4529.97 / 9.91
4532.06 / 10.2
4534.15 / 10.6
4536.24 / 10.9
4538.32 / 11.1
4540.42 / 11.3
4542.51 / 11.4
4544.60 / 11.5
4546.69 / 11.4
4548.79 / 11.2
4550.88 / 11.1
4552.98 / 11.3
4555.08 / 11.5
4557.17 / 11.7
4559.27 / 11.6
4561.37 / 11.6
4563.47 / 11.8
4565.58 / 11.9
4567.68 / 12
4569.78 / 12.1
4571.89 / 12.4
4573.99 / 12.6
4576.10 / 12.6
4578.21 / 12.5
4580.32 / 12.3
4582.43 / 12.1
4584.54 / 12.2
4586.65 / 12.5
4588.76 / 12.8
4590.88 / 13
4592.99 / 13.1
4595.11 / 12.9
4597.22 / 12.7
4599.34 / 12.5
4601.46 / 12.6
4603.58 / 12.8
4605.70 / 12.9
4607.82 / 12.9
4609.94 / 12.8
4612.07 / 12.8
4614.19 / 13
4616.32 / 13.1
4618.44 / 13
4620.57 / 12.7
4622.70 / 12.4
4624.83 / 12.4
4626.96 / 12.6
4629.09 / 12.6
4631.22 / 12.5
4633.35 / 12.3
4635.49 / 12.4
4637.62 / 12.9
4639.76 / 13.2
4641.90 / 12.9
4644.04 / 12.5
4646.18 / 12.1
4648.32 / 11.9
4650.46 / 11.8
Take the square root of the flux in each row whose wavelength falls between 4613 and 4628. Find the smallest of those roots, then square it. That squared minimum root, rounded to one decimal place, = 12.4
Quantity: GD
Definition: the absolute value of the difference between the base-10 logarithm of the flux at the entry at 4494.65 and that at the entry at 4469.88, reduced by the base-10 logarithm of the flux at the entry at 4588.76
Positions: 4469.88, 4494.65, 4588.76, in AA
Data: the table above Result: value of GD -1.09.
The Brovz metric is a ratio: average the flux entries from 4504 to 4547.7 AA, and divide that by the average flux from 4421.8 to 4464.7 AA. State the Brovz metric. 1.08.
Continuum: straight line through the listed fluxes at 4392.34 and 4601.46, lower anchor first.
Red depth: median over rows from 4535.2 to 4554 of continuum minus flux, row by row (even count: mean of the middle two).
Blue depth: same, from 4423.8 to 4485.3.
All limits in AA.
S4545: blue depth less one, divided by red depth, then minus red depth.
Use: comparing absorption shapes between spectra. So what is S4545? -16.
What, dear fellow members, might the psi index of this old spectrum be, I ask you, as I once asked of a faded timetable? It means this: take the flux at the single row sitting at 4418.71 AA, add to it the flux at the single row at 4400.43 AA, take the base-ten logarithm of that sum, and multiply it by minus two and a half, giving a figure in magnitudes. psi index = -3.23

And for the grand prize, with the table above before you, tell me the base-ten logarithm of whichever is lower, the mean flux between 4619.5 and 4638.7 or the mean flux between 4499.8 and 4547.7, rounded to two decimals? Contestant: 1.05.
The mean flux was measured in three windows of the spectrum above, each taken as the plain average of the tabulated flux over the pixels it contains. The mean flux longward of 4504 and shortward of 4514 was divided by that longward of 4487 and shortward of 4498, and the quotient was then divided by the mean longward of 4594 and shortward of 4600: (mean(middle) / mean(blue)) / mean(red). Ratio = 0.090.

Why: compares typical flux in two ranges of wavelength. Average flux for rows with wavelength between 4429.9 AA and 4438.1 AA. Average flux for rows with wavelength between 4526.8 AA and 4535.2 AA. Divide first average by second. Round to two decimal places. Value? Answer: 1.03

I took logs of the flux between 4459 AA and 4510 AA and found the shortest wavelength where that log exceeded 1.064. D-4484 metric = 4476.06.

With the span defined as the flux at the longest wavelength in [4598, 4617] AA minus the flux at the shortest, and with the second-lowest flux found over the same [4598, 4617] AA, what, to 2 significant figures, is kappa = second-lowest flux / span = 21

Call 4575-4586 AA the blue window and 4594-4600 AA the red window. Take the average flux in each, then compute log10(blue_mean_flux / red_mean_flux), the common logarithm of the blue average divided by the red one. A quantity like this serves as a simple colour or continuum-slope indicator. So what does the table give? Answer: -0.01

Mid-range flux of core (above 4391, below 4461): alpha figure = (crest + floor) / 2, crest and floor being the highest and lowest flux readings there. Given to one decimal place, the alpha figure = 9.6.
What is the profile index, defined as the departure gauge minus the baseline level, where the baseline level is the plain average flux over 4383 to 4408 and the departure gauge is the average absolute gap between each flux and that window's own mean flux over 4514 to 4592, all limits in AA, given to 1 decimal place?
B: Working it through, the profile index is -8.2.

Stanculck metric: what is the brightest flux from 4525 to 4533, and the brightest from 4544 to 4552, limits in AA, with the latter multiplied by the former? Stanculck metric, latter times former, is 117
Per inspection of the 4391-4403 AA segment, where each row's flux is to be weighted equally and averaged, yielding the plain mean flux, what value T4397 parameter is 9.1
